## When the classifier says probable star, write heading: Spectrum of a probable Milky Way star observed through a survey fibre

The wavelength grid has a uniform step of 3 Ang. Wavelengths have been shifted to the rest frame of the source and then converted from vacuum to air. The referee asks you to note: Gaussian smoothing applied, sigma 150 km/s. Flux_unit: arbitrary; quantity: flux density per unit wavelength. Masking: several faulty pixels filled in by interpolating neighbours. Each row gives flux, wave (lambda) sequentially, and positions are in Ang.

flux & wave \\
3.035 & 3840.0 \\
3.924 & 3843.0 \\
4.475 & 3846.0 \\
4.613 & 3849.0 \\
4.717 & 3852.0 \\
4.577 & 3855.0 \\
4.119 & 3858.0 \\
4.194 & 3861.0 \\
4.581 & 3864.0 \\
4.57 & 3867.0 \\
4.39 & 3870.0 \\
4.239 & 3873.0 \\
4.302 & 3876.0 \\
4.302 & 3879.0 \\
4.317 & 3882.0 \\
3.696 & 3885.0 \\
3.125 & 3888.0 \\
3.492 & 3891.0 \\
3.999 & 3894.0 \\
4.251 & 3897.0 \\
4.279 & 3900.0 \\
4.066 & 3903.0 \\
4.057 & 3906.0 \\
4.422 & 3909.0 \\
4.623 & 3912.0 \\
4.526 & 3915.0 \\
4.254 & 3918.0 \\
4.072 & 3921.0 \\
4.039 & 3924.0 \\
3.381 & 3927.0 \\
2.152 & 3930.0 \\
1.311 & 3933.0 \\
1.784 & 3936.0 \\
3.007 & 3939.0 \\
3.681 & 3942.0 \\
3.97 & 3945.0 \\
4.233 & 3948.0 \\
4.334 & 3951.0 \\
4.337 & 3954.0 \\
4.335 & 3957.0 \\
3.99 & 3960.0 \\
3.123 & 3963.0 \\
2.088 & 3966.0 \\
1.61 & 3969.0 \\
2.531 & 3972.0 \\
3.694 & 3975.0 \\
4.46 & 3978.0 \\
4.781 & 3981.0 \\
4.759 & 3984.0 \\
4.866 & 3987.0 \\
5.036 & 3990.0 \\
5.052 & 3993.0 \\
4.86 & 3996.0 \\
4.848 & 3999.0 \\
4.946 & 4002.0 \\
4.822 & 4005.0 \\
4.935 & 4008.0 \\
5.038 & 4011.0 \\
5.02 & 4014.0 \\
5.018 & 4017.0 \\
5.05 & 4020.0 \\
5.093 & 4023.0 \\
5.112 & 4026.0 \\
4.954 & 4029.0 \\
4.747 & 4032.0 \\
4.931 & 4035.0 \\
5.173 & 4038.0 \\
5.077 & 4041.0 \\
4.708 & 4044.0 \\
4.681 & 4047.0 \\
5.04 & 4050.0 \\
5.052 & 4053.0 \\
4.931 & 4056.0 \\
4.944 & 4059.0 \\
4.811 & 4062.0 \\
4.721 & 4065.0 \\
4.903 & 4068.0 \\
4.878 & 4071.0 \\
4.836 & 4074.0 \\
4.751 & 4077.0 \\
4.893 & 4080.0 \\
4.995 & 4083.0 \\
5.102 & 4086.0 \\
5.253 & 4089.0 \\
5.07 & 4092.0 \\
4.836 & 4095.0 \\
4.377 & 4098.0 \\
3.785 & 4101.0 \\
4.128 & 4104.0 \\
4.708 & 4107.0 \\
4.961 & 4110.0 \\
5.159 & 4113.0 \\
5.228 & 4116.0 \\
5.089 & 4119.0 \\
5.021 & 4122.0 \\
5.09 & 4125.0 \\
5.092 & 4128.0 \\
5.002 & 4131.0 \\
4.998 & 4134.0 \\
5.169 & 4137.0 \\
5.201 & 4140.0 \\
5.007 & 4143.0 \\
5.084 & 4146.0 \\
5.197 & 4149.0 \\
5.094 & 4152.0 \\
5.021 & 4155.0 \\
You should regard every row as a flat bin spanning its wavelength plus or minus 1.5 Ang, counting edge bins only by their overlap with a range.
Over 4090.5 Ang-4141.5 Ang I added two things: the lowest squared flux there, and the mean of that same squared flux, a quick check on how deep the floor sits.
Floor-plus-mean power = 38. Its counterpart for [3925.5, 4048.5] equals 20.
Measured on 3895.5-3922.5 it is 35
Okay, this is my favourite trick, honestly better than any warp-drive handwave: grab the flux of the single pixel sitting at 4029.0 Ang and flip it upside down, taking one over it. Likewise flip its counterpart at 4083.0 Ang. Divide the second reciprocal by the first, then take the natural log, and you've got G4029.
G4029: -0.01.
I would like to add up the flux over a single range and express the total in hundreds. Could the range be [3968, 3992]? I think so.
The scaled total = 0.32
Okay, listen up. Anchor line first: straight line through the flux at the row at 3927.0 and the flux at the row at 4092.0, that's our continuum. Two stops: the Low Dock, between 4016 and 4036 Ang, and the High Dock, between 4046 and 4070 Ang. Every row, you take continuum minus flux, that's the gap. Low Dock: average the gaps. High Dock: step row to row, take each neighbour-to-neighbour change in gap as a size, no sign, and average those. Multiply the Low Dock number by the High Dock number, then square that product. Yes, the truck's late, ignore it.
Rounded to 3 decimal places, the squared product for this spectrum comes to 0.006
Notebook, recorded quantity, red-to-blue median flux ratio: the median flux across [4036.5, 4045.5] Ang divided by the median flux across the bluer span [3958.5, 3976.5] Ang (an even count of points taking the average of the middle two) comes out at 1.80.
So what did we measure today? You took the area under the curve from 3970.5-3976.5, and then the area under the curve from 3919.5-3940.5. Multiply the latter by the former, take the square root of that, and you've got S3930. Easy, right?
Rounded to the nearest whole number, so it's 33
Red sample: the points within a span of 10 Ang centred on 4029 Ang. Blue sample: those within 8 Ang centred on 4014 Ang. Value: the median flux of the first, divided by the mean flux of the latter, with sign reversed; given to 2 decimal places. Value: -0.99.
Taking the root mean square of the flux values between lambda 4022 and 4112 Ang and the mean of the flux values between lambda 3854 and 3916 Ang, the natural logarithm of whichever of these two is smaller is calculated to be 1.43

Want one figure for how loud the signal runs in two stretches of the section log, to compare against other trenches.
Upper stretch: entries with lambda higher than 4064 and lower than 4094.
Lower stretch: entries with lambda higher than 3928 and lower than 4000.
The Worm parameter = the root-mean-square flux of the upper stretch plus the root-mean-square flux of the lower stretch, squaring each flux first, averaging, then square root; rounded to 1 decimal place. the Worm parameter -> 8.8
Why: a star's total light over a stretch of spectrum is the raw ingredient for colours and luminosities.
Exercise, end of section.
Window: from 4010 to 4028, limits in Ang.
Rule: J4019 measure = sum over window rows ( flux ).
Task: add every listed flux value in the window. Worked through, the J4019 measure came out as 30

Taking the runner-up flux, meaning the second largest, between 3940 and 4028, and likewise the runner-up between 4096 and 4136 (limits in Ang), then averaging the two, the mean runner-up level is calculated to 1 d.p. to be 5.1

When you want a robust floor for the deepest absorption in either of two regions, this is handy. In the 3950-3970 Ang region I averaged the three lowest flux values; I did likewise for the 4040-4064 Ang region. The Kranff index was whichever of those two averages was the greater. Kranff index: 4.73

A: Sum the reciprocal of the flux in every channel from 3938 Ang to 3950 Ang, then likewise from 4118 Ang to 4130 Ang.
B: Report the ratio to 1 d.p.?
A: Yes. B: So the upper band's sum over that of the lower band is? 0.7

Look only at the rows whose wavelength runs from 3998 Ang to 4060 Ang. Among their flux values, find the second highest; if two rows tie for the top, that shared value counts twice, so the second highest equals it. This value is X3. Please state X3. 5.112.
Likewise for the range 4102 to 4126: 5.159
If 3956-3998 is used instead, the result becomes 5.036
